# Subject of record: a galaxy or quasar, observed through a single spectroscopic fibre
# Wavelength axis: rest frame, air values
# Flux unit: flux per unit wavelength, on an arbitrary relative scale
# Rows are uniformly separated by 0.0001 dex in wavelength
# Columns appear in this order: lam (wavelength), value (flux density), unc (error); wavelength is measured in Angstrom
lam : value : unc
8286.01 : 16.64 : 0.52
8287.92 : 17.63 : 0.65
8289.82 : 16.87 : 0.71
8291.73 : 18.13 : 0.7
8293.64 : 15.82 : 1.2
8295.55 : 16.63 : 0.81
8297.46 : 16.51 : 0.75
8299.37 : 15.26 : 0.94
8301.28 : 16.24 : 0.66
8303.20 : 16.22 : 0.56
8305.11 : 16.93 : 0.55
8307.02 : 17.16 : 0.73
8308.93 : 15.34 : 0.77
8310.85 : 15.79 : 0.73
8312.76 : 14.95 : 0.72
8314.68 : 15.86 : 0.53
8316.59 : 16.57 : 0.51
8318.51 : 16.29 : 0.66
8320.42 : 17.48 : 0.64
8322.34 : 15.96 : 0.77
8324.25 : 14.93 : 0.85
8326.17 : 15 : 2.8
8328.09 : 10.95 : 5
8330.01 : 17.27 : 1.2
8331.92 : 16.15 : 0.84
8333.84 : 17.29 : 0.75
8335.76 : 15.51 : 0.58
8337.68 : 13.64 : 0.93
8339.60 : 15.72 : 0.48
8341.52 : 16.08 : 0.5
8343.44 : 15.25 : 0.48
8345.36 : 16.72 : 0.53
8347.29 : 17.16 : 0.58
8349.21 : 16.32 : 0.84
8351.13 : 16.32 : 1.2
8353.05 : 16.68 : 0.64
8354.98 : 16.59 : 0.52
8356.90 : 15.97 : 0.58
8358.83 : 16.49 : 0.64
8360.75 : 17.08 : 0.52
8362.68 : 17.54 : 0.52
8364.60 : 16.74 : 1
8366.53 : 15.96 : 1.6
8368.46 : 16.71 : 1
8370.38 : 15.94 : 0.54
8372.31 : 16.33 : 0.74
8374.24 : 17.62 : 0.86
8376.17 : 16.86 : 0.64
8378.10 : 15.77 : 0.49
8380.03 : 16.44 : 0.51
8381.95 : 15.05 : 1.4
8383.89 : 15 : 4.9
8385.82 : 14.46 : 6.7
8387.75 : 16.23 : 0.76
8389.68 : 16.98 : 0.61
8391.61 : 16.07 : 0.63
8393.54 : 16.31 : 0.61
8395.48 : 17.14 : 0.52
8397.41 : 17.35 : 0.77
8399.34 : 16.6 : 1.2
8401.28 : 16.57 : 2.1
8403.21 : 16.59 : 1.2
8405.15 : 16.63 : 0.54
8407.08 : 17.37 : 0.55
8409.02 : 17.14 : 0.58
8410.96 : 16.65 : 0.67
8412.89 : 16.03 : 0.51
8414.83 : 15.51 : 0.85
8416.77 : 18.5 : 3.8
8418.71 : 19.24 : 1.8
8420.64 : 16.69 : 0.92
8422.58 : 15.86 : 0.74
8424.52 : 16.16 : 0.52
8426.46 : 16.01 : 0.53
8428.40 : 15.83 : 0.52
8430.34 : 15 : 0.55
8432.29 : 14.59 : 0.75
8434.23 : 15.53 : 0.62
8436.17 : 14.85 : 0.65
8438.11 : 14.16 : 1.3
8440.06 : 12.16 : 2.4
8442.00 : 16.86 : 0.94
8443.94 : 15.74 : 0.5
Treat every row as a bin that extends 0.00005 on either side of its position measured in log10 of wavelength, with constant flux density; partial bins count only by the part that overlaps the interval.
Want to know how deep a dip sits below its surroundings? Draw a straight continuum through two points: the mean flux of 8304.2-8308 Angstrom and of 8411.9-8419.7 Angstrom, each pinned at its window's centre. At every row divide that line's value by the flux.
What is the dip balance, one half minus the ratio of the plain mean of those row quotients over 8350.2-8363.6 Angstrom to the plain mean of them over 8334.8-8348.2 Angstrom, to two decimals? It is -0.44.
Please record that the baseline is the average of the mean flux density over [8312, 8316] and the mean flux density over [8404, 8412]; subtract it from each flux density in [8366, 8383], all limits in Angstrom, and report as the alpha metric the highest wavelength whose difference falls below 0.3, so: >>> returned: 8381.95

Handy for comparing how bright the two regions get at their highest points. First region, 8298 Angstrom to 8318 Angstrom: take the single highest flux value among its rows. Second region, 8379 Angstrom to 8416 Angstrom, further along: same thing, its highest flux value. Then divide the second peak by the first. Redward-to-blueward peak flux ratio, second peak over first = 1.01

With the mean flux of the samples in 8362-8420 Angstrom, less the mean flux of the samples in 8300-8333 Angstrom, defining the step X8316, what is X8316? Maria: 0.7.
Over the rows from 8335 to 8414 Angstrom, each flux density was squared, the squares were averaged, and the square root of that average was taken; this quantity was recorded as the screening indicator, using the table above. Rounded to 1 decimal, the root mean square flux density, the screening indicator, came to 16.4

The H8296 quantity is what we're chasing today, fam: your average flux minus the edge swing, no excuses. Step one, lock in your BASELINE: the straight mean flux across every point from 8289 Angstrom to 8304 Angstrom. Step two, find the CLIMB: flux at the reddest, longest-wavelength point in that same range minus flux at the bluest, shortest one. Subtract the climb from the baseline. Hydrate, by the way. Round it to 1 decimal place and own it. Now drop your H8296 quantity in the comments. 17.1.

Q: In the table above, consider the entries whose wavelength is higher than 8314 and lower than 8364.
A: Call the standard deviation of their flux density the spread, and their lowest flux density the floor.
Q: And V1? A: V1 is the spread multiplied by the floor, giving 15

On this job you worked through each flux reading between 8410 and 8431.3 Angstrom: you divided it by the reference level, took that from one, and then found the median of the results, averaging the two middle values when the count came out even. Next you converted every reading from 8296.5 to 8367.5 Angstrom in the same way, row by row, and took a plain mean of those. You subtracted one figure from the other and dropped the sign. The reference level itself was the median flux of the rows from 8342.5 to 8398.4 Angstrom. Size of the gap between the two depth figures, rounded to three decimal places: 0.001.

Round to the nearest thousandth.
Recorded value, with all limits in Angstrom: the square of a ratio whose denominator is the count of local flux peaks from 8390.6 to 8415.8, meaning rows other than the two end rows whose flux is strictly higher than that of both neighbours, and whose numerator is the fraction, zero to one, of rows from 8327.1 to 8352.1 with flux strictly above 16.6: 0.024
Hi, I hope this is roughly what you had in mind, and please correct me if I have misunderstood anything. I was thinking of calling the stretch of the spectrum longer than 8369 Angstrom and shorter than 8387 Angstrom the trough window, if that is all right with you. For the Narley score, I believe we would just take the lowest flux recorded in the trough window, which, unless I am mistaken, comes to 14.46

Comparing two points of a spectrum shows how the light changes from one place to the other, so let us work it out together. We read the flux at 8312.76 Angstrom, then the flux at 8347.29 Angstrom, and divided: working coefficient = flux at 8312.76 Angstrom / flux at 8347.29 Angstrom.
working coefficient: 0.87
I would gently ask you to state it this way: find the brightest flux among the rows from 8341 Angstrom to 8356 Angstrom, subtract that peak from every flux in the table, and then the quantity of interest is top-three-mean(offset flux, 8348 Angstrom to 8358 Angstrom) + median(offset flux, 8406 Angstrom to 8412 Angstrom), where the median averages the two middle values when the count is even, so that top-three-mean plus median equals -0.65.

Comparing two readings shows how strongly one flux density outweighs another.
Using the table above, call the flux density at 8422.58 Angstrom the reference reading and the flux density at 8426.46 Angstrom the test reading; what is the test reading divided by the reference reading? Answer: 1.01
